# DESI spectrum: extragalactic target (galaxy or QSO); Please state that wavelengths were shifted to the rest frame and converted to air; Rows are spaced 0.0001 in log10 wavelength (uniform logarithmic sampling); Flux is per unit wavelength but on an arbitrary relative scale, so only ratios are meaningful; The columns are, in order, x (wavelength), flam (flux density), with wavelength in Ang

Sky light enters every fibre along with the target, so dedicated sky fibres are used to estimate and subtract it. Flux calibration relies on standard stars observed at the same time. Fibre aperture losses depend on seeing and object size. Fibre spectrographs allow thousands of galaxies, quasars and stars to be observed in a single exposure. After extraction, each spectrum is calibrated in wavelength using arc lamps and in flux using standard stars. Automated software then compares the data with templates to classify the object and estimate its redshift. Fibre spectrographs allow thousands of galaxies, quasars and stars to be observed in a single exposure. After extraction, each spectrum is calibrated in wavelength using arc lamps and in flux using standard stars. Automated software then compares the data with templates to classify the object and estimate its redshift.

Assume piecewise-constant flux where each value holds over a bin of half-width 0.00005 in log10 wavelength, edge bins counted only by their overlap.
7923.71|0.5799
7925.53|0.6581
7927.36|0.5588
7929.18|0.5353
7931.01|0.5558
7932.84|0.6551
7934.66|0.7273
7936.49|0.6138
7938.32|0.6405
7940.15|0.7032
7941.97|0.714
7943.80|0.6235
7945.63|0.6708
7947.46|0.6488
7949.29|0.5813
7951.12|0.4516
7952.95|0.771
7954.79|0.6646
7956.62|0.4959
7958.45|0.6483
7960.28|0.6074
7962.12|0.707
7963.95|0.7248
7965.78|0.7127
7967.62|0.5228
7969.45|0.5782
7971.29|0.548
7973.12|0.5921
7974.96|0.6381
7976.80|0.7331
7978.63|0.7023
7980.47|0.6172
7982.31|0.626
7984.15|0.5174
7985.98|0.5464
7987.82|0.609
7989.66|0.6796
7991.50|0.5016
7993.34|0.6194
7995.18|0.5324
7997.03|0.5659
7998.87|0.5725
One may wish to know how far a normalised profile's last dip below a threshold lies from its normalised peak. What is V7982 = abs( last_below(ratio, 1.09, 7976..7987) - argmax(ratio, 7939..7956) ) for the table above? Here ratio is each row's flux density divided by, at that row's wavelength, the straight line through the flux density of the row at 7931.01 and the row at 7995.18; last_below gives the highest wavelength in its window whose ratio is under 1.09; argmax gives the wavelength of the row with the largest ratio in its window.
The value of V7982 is 33.0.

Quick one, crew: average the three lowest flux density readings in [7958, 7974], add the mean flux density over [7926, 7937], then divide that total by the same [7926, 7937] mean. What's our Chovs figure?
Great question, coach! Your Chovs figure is 1.90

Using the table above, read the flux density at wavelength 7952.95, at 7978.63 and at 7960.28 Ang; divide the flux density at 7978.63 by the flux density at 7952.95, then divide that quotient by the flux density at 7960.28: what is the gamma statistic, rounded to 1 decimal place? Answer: 1.5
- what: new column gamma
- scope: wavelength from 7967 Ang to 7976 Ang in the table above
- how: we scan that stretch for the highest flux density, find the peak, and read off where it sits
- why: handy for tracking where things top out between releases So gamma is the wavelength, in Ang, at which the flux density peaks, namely 7974.96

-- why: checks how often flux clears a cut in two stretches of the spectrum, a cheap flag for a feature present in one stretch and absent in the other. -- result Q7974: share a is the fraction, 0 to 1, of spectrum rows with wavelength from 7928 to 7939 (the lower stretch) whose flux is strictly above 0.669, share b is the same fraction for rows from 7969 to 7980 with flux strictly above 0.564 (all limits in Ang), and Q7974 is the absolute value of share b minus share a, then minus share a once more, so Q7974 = 0.50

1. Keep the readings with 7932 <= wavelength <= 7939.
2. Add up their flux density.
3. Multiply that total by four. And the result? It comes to 11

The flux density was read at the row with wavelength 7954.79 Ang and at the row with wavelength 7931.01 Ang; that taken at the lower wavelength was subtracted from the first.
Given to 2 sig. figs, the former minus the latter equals 0.11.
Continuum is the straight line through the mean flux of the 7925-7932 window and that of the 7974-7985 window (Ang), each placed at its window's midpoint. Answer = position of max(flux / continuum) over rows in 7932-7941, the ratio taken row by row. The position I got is 7934.66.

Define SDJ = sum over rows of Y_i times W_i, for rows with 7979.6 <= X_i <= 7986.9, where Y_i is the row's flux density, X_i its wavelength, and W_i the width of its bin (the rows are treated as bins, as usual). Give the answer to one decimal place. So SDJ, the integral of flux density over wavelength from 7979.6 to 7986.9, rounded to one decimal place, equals 4.2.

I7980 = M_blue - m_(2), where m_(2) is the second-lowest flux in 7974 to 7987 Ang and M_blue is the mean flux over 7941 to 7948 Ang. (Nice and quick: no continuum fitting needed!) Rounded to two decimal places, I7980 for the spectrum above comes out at 0.12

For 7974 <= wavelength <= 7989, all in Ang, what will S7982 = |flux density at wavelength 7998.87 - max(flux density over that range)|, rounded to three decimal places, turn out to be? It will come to 0.161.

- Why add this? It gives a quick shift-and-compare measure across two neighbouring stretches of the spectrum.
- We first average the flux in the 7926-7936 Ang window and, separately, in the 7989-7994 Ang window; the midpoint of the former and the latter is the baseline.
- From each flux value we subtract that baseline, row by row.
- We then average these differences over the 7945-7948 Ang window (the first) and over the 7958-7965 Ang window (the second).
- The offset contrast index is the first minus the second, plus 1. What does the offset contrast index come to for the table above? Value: 0.99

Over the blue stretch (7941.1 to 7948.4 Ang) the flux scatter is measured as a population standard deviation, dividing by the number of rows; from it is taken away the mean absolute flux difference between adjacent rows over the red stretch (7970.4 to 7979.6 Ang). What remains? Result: -0.021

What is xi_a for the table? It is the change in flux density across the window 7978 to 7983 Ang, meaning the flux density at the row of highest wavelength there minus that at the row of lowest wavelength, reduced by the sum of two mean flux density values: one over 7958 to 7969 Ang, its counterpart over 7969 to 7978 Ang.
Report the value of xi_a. -1.35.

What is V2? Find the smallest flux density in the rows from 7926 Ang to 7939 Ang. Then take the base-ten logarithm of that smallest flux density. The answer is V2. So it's -0.27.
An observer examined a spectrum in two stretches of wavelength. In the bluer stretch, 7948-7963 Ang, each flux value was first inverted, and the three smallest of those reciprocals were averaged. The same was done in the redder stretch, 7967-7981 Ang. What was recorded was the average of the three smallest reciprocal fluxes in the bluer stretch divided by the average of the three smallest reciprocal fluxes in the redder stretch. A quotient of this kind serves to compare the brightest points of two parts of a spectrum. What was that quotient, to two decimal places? 0.97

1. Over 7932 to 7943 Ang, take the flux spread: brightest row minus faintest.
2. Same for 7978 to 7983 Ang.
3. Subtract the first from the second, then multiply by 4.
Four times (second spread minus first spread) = -0.11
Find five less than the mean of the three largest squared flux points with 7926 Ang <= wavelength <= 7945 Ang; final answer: -4.49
